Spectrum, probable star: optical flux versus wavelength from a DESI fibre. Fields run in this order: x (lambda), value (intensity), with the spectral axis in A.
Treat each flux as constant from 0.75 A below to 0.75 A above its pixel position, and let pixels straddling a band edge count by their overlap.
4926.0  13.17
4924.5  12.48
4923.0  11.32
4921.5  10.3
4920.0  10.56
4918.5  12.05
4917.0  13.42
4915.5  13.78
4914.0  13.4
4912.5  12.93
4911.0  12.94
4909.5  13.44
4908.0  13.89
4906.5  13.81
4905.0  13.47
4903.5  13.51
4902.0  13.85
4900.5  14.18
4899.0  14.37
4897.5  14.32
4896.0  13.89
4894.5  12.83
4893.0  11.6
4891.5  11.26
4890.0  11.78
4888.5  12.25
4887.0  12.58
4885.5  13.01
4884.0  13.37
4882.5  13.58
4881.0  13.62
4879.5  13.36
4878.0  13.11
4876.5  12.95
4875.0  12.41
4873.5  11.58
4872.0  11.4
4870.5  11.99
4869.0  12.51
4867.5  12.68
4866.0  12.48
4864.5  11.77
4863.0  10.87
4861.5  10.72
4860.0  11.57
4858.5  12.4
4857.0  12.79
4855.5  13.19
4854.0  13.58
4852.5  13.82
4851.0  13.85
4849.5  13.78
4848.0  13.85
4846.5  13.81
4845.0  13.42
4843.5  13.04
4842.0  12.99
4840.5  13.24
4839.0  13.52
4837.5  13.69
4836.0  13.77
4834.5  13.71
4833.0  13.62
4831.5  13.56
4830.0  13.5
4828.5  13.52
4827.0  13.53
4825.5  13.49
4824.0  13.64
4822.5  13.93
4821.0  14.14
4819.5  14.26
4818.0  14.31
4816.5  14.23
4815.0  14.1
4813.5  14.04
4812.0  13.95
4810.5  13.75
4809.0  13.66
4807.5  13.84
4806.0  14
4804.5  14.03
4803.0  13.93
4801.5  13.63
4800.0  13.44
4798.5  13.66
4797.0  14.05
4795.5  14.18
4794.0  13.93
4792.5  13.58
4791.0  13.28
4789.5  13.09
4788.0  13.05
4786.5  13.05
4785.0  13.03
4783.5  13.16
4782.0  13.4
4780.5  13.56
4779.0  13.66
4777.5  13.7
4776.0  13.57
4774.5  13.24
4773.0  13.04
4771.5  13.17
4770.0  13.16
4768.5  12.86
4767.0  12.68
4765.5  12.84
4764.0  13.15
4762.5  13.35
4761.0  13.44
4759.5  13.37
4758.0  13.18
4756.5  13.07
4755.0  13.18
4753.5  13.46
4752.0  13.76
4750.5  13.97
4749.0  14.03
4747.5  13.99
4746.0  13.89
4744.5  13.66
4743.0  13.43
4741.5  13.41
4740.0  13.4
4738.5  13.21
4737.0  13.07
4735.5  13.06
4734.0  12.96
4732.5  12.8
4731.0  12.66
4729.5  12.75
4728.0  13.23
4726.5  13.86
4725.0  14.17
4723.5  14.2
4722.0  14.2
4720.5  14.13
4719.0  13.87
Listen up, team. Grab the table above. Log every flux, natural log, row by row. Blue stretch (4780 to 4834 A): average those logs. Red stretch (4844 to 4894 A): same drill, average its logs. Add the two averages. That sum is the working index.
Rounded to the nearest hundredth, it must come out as 5.15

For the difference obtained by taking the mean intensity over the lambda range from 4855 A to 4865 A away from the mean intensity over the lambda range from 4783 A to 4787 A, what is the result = 1.2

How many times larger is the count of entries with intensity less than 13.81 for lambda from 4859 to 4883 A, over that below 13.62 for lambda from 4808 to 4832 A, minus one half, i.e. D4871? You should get 2.7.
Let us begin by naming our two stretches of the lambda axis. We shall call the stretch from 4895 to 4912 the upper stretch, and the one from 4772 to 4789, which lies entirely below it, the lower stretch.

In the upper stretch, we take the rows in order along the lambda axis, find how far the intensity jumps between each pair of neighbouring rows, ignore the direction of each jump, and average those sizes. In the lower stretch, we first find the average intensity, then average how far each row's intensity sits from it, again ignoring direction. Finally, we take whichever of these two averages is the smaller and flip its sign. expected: -0.24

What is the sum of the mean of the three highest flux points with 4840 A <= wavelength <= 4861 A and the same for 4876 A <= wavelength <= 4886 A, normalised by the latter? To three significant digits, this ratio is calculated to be 2.02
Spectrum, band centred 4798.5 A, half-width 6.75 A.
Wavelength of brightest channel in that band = 4795.5 A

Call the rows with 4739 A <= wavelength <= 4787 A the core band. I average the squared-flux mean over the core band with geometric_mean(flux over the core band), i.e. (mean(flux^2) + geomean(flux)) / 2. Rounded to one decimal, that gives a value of 96.1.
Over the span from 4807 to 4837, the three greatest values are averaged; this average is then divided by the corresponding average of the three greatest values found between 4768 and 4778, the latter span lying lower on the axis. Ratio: 1.06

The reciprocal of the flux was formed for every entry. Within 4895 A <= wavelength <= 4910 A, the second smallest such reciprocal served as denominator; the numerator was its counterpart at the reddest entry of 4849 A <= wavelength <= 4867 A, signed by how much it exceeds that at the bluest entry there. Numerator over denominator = 0.11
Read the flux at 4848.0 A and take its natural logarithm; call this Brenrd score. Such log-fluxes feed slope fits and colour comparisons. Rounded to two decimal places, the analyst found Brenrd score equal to 2.63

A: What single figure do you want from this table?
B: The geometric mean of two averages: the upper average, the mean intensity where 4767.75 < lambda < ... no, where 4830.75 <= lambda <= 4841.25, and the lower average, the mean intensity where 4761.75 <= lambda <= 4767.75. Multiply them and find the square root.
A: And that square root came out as 13.3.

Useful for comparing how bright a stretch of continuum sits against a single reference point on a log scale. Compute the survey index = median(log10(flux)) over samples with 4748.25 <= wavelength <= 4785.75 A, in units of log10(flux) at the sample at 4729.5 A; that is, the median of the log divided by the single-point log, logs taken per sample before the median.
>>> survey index 1.01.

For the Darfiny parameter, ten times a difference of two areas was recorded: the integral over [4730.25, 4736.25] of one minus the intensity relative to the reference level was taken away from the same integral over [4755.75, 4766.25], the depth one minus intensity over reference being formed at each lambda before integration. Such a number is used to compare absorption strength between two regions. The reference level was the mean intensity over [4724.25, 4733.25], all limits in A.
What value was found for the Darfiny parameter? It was -1.3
